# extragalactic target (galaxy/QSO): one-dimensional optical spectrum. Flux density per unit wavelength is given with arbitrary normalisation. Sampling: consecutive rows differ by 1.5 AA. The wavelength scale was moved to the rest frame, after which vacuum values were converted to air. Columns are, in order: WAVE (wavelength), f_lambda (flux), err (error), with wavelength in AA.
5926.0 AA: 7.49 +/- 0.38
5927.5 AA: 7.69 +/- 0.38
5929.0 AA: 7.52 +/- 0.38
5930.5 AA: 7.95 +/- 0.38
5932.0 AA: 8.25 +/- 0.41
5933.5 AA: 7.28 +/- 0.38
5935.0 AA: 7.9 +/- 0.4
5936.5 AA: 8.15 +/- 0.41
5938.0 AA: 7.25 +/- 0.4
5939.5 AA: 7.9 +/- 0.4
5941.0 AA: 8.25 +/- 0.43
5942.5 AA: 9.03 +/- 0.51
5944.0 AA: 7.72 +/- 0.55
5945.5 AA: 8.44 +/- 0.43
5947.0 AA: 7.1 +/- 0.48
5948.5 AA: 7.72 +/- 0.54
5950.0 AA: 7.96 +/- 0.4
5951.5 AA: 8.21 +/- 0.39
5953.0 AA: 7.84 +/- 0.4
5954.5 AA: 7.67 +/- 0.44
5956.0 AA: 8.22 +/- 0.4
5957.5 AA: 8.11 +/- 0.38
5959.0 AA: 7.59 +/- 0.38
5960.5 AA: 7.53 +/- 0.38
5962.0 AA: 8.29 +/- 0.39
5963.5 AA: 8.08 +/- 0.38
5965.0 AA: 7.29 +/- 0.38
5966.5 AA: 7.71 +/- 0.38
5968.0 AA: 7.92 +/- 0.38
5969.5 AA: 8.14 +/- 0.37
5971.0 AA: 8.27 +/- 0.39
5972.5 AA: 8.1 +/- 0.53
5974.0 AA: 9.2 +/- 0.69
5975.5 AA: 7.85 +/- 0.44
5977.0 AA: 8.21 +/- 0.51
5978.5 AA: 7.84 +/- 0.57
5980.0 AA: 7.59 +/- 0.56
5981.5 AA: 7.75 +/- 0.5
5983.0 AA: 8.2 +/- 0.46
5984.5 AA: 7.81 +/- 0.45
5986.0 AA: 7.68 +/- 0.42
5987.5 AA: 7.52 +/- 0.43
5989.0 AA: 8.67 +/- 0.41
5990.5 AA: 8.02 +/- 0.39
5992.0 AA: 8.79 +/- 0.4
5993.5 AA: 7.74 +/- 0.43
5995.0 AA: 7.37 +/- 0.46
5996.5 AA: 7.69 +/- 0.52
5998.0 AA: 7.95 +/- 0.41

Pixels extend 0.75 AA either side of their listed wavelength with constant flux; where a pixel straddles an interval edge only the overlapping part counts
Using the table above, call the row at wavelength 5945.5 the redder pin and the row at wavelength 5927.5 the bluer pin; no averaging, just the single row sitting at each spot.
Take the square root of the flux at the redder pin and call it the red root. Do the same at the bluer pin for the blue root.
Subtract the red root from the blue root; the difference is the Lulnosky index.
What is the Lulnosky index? -0.13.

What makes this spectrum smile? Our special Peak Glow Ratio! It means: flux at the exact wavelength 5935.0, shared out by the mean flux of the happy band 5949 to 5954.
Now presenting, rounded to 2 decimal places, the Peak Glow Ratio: 0.99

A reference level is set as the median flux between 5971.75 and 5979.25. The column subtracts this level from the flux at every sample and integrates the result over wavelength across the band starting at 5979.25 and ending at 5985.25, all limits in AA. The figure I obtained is -1.6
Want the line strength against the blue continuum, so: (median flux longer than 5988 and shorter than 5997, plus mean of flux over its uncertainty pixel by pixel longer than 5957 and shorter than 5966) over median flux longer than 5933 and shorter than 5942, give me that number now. 3.59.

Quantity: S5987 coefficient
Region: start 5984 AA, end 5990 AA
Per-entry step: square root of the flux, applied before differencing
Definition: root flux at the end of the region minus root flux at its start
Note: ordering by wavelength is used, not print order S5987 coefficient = 0.15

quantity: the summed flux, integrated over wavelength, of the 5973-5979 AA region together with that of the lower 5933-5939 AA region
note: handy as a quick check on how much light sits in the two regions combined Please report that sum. 96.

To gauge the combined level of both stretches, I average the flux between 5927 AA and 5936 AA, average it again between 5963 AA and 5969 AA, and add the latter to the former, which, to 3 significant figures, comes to 15.5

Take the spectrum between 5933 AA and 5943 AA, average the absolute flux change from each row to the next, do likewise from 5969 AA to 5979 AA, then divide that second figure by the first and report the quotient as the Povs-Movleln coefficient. 0.98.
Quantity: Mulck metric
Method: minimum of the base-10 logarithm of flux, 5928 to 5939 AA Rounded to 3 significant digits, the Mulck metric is 0.860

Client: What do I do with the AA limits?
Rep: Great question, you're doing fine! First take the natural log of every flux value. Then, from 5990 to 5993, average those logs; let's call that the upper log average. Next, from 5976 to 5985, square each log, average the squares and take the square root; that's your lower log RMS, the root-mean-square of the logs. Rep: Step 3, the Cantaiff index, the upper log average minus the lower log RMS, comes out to 0.06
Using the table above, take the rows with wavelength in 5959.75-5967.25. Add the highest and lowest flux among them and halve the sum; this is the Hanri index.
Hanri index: 7.79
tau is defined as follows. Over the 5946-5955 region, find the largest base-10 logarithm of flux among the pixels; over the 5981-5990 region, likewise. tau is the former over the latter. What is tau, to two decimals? 0.97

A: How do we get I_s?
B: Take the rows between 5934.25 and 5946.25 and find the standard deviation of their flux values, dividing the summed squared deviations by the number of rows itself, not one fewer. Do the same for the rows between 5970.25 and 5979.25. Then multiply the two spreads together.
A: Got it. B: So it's 0.23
